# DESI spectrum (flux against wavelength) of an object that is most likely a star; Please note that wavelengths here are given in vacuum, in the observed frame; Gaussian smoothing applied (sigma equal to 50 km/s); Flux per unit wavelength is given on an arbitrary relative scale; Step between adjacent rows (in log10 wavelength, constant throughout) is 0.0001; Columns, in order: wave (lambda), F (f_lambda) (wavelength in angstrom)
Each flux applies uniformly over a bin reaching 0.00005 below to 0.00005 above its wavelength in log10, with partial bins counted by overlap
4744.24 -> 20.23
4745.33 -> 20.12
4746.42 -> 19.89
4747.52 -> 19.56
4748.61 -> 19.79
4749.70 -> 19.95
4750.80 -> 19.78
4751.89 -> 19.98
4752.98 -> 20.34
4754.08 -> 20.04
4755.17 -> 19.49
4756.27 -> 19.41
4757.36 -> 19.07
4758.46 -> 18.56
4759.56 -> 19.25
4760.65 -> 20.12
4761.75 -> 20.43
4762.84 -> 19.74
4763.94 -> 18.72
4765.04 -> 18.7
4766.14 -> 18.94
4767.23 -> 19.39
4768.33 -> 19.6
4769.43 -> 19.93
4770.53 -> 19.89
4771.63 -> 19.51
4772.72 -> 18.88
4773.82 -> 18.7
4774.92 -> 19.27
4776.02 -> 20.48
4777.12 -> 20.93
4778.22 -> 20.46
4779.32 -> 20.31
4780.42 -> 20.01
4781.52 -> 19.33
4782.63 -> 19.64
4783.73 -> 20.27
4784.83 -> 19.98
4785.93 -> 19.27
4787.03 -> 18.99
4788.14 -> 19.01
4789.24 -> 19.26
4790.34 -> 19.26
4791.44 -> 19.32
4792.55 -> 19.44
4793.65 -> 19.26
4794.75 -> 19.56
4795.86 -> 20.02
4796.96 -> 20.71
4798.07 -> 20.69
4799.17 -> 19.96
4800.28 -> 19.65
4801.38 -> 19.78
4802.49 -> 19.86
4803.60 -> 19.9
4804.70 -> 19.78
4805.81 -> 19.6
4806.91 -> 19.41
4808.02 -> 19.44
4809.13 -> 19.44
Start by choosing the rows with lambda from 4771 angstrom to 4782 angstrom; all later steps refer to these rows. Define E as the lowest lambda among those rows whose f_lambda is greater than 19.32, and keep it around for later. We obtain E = 4771.63 angstrom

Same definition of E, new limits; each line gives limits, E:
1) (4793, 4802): 4794.75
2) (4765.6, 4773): 4767.23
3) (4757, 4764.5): 4760.65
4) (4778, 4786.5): 4778.22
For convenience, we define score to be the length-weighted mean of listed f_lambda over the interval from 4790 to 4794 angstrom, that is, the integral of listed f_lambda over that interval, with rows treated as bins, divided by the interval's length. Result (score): 19.3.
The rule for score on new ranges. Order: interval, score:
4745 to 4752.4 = 19.9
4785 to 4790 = 19.2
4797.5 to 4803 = 20.0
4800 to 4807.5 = 19.7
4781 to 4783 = 19.4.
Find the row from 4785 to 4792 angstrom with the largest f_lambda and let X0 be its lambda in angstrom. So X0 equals 4791.44 angstrom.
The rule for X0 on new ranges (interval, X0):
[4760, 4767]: 4761.75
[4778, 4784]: 4778.22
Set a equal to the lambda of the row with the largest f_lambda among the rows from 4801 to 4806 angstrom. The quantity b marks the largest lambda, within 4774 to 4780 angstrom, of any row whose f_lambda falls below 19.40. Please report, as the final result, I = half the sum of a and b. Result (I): 4789.3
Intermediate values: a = 4803.60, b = 4774.92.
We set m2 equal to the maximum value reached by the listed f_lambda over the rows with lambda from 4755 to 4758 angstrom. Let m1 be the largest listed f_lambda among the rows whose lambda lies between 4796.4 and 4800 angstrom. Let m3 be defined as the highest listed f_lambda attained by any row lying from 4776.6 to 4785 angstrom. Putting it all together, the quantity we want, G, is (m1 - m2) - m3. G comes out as -19.7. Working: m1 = 20.71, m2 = 19.49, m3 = 20.93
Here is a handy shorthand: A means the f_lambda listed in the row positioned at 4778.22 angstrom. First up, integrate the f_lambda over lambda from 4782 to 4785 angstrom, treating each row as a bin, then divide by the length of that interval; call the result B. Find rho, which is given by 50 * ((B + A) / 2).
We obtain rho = 1009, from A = 20.46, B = 19.9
